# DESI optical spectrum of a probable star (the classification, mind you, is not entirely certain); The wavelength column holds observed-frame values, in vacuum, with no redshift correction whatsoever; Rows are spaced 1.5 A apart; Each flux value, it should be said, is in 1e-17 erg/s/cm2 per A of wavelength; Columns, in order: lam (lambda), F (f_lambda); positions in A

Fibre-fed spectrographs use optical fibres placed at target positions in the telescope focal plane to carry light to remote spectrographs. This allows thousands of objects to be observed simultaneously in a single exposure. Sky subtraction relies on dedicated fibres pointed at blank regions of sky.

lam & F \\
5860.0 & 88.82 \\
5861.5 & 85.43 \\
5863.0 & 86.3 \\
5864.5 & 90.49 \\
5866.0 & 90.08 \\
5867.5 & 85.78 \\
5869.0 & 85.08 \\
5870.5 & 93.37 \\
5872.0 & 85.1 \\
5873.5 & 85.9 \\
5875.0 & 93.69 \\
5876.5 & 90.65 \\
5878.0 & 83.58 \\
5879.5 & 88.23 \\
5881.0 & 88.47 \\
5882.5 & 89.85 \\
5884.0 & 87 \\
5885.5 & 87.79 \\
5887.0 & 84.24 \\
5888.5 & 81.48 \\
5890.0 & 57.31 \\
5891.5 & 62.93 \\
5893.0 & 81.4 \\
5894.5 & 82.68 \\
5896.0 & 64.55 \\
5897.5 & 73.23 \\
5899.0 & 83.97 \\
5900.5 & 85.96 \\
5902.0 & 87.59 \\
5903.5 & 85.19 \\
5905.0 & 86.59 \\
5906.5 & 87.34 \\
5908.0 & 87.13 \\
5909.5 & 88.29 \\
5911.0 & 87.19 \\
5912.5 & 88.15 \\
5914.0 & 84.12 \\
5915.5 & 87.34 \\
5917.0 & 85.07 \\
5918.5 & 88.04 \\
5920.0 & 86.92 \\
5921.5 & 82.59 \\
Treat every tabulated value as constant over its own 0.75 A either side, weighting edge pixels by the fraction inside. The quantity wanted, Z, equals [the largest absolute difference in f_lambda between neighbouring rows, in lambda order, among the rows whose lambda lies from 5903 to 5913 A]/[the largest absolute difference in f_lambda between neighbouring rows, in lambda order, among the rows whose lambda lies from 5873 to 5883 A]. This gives 0.2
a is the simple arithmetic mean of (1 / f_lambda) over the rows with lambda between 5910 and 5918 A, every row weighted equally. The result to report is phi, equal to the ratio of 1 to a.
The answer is 86.3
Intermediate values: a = 0.0116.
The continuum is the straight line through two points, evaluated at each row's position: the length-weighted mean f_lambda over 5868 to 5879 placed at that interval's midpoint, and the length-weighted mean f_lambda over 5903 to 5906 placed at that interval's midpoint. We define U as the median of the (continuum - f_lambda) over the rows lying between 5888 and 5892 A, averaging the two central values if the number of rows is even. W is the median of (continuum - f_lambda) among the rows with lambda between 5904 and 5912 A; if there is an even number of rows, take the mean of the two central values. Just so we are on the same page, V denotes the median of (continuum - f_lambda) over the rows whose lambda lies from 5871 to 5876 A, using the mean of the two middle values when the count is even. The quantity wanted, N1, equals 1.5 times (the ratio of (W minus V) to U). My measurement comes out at -0.2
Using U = 24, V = 2.2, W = -1.4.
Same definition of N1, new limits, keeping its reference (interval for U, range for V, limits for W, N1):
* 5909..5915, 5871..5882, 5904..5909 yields 0.6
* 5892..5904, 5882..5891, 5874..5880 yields -1.5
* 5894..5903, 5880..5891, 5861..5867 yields 0.1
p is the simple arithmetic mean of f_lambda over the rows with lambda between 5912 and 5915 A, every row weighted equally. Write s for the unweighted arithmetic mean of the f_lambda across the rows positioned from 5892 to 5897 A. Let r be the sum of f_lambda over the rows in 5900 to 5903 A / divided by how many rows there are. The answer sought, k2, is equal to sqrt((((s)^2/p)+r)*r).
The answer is 116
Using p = 86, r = 86.8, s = 76.2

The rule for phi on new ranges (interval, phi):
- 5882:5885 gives 88.4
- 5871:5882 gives 87.8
